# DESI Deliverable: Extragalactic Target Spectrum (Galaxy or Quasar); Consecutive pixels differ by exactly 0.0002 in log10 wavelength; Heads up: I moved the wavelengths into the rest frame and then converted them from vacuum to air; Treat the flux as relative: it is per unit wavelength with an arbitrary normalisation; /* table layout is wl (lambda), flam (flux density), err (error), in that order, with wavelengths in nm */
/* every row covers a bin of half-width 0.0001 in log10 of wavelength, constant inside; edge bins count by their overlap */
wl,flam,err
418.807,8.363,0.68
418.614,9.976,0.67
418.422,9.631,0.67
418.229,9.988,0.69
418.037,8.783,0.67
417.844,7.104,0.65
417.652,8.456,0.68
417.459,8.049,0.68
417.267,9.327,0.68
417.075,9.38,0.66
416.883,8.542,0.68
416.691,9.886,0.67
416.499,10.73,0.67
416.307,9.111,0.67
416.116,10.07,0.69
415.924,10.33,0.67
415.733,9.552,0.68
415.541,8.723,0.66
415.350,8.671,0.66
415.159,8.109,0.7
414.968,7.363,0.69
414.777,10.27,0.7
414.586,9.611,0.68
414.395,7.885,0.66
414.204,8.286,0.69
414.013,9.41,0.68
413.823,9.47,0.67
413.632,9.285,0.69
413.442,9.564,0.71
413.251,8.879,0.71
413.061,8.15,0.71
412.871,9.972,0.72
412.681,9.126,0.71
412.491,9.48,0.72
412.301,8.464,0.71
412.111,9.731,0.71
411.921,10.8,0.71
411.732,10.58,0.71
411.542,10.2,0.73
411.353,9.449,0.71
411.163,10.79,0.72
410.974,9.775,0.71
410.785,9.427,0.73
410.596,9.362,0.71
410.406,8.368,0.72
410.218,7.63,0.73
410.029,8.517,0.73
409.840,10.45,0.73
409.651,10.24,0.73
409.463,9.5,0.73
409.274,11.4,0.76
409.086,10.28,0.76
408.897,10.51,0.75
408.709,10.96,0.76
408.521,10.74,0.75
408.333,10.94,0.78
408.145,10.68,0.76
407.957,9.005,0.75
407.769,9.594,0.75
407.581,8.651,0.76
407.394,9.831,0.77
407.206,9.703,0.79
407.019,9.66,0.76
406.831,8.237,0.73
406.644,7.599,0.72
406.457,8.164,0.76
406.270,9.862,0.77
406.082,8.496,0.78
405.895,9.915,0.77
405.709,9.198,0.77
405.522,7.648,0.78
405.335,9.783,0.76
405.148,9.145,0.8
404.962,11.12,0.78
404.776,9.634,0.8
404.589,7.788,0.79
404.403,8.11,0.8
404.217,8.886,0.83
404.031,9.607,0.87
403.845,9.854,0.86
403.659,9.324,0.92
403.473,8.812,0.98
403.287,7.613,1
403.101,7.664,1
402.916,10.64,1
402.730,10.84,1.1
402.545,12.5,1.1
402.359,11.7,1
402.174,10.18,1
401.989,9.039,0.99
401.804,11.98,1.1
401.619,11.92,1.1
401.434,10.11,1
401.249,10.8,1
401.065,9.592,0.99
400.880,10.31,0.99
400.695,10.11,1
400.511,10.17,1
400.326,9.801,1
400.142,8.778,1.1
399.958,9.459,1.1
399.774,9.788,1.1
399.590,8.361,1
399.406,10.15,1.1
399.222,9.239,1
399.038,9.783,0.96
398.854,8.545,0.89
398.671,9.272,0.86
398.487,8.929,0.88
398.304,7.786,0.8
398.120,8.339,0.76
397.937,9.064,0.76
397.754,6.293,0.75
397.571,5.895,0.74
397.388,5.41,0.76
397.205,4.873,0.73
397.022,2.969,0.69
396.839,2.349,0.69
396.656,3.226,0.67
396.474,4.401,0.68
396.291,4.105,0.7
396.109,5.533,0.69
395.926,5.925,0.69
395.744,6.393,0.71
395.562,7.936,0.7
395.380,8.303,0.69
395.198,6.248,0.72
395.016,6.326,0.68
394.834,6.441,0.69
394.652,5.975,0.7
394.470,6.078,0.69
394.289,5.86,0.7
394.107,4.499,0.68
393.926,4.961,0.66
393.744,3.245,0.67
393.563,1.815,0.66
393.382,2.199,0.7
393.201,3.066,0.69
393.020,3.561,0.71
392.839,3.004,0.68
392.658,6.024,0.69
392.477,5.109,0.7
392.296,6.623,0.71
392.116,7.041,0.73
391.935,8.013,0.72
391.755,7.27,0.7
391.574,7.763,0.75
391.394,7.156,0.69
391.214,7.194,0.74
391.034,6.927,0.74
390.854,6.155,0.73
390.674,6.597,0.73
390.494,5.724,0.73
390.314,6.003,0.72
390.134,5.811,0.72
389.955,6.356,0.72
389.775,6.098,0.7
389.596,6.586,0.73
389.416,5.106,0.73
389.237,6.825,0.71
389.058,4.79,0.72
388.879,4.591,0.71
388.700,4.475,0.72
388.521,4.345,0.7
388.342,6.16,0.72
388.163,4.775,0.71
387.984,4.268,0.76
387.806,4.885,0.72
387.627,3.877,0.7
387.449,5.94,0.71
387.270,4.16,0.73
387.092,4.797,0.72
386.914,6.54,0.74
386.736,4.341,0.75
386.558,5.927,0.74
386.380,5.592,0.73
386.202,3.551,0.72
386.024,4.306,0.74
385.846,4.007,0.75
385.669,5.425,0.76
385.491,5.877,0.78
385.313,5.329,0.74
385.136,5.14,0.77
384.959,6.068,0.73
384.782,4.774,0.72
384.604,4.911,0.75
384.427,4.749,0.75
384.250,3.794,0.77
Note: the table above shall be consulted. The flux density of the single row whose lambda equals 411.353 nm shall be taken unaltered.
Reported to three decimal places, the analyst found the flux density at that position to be 9.449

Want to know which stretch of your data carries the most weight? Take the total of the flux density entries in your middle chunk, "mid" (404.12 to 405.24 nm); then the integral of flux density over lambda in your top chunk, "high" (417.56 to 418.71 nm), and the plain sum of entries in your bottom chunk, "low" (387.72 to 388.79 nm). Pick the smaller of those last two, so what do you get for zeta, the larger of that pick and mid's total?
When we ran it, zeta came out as 55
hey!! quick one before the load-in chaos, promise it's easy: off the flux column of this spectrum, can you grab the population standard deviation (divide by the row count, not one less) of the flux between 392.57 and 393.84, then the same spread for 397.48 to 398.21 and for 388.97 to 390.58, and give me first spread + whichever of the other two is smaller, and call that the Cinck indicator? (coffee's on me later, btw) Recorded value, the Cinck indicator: 1.88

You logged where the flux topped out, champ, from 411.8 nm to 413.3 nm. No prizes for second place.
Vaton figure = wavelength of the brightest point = 411.921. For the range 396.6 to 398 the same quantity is 397.937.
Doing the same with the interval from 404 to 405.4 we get 404.962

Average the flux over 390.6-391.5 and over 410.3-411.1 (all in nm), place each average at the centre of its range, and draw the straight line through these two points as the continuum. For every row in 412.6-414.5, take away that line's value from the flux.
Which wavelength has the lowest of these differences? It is 414.395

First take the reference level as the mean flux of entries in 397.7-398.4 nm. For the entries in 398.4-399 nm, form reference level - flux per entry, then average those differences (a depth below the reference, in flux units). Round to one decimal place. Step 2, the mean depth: -1.0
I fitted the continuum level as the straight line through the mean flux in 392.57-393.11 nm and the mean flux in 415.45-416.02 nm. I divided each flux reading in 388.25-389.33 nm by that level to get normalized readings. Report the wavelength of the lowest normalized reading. 388.521 nm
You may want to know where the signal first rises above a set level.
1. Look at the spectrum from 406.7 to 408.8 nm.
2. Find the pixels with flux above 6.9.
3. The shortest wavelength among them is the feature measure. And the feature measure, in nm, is 406.831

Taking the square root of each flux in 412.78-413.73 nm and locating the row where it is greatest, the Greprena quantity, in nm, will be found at 412.871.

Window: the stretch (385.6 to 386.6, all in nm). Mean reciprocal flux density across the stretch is 0.22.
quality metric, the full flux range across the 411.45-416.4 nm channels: 3.4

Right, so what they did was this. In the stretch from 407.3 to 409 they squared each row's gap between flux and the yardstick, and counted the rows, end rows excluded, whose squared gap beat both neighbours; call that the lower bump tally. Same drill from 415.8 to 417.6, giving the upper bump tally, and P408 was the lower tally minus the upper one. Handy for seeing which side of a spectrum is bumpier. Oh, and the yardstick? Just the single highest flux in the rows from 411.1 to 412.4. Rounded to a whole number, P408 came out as 1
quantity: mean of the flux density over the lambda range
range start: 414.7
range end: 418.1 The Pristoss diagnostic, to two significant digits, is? 9.0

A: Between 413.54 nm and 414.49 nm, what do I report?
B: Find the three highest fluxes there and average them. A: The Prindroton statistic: 9.4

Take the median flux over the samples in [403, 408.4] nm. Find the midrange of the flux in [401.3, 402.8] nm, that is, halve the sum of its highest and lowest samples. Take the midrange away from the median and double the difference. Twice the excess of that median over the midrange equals -3.1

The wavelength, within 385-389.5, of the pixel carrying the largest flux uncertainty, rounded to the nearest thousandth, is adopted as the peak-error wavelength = 385.491 nm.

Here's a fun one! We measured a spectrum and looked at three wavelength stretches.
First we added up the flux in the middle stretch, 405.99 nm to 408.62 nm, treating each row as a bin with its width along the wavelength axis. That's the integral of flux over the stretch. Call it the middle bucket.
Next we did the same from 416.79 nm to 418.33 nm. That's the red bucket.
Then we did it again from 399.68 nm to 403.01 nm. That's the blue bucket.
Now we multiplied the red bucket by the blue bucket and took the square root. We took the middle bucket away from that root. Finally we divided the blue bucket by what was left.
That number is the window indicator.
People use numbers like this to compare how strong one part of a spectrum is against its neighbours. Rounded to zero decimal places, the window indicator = -11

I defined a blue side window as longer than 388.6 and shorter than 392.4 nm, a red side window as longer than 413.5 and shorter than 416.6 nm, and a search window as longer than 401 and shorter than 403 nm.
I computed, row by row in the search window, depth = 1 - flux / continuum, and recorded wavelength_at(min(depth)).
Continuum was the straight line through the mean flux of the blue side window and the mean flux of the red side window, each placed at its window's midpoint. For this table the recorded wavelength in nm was 402.545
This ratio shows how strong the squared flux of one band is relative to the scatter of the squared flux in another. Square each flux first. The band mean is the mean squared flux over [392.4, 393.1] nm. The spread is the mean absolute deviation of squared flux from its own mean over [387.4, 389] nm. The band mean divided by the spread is 3.6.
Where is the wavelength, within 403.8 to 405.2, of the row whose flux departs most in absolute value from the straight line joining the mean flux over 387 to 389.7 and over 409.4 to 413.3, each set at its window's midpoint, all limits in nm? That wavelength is 404.962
